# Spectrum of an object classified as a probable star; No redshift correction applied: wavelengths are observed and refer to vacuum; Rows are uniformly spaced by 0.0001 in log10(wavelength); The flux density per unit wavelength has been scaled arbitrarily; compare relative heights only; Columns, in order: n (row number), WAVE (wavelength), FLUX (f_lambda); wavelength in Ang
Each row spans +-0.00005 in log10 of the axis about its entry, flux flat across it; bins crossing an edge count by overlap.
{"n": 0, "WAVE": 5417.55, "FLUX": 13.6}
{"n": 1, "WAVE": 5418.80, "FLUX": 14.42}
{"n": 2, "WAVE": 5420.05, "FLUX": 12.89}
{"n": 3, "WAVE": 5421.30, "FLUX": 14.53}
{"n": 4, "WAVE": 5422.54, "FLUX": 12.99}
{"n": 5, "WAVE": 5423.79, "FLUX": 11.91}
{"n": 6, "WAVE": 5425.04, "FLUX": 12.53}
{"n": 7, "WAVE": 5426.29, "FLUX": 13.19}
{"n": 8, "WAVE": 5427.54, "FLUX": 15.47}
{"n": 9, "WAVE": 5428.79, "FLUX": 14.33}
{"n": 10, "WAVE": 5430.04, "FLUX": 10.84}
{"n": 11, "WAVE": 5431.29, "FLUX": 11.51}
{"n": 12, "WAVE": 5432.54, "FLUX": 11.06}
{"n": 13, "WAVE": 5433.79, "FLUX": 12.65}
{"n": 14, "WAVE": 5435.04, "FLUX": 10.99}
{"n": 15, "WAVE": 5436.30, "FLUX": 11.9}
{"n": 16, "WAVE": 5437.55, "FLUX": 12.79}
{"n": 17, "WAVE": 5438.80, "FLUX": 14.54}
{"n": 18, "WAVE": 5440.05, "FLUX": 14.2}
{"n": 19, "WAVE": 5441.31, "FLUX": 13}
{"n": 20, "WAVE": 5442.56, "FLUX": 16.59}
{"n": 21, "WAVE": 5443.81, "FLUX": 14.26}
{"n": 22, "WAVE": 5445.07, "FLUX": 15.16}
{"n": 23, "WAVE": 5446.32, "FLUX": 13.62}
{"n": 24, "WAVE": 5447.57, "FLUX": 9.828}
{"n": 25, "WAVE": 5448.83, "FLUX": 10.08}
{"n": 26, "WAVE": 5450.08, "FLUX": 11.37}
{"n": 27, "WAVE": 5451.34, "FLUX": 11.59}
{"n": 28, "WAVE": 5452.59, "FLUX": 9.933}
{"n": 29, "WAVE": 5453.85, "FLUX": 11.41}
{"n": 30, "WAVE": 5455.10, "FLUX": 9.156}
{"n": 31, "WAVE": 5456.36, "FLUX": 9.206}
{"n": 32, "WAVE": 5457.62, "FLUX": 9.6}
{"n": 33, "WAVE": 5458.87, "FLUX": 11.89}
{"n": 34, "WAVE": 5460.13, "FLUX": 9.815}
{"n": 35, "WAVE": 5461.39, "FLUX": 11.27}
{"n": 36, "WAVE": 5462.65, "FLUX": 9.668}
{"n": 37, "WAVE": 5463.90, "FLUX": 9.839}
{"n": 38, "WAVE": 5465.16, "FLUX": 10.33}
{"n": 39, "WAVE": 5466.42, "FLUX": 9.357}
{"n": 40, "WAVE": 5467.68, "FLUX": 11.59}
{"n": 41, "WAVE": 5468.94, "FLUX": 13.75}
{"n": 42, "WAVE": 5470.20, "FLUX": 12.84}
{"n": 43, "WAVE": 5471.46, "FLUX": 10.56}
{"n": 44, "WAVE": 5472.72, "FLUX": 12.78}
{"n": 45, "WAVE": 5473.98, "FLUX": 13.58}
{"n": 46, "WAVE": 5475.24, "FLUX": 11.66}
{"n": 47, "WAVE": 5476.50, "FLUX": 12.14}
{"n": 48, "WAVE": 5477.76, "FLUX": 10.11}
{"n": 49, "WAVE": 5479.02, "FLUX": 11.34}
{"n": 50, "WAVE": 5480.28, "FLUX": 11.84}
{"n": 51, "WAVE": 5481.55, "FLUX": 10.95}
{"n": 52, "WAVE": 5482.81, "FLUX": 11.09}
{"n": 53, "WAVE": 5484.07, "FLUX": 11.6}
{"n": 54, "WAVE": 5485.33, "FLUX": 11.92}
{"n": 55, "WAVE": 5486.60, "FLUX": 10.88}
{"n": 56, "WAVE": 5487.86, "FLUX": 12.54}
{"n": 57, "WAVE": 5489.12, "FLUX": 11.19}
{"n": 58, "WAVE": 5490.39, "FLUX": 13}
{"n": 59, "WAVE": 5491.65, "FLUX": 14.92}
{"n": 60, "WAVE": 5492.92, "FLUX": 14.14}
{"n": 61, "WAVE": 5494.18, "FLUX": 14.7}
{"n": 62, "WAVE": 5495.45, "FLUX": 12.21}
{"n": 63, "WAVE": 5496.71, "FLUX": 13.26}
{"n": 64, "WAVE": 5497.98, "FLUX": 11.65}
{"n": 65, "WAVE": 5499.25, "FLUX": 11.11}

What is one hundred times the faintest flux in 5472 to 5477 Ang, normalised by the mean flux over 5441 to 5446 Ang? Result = 79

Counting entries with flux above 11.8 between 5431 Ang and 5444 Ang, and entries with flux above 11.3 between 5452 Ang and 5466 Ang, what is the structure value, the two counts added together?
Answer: 10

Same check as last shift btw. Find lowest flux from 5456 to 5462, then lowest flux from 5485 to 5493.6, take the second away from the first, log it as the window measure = -1.7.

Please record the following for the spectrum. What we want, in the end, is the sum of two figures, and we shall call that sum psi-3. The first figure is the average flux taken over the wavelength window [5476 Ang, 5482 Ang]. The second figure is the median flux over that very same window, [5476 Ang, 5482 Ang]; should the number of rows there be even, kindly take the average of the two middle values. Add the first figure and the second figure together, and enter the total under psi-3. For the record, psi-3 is 22.6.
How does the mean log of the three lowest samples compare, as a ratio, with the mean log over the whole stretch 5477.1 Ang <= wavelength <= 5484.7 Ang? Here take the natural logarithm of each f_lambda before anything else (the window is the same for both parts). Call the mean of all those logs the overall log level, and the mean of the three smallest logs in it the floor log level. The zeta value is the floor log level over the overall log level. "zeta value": 0.98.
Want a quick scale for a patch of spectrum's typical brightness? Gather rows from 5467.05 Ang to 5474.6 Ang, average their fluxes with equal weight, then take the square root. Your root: 3.54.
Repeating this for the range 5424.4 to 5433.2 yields 3.56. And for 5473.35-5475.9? 3.55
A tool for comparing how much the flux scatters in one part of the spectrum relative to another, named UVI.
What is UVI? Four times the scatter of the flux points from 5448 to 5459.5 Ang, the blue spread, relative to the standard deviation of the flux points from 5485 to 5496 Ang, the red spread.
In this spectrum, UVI 3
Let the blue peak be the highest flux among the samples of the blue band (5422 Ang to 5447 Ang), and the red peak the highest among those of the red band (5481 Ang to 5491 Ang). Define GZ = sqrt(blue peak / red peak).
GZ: 1.13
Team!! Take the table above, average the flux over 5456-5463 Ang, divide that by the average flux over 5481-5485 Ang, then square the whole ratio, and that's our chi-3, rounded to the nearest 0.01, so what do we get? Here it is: 0.83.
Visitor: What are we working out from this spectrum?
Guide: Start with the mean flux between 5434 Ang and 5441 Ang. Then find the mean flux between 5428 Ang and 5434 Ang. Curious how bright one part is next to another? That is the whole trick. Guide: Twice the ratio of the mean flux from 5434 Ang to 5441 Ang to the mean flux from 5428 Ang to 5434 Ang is 2.1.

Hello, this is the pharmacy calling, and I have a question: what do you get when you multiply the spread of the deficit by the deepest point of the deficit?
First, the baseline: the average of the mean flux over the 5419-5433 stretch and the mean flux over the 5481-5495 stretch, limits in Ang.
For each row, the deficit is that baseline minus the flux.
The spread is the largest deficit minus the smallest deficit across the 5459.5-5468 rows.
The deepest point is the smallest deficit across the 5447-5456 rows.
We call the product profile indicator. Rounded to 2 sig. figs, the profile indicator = 2.4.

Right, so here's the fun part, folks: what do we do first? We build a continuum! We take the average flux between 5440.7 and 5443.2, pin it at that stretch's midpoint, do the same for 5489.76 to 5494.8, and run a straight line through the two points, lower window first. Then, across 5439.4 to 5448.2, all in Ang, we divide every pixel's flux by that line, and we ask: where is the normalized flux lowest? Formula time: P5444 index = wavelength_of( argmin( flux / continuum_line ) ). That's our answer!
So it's 5447.57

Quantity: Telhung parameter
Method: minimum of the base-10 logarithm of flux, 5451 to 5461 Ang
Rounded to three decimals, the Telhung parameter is 0.962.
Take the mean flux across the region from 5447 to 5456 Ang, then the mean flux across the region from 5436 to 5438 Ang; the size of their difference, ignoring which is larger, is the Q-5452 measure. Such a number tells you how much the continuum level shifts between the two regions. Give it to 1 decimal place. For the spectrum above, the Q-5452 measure 1.9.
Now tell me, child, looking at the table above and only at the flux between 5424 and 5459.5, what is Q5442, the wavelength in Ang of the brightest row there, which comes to 5442.56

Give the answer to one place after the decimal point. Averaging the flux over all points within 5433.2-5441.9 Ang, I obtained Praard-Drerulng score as 12.9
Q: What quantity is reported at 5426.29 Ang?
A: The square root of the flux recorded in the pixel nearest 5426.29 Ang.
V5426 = 3.6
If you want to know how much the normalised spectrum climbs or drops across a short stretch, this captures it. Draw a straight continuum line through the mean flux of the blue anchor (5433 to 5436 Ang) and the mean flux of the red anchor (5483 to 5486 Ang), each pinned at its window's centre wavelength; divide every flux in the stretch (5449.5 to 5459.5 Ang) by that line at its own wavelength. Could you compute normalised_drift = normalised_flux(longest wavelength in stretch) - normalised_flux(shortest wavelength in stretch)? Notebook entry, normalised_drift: 0.0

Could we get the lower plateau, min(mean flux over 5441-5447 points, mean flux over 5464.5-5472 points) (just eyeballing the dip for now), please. 11.4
